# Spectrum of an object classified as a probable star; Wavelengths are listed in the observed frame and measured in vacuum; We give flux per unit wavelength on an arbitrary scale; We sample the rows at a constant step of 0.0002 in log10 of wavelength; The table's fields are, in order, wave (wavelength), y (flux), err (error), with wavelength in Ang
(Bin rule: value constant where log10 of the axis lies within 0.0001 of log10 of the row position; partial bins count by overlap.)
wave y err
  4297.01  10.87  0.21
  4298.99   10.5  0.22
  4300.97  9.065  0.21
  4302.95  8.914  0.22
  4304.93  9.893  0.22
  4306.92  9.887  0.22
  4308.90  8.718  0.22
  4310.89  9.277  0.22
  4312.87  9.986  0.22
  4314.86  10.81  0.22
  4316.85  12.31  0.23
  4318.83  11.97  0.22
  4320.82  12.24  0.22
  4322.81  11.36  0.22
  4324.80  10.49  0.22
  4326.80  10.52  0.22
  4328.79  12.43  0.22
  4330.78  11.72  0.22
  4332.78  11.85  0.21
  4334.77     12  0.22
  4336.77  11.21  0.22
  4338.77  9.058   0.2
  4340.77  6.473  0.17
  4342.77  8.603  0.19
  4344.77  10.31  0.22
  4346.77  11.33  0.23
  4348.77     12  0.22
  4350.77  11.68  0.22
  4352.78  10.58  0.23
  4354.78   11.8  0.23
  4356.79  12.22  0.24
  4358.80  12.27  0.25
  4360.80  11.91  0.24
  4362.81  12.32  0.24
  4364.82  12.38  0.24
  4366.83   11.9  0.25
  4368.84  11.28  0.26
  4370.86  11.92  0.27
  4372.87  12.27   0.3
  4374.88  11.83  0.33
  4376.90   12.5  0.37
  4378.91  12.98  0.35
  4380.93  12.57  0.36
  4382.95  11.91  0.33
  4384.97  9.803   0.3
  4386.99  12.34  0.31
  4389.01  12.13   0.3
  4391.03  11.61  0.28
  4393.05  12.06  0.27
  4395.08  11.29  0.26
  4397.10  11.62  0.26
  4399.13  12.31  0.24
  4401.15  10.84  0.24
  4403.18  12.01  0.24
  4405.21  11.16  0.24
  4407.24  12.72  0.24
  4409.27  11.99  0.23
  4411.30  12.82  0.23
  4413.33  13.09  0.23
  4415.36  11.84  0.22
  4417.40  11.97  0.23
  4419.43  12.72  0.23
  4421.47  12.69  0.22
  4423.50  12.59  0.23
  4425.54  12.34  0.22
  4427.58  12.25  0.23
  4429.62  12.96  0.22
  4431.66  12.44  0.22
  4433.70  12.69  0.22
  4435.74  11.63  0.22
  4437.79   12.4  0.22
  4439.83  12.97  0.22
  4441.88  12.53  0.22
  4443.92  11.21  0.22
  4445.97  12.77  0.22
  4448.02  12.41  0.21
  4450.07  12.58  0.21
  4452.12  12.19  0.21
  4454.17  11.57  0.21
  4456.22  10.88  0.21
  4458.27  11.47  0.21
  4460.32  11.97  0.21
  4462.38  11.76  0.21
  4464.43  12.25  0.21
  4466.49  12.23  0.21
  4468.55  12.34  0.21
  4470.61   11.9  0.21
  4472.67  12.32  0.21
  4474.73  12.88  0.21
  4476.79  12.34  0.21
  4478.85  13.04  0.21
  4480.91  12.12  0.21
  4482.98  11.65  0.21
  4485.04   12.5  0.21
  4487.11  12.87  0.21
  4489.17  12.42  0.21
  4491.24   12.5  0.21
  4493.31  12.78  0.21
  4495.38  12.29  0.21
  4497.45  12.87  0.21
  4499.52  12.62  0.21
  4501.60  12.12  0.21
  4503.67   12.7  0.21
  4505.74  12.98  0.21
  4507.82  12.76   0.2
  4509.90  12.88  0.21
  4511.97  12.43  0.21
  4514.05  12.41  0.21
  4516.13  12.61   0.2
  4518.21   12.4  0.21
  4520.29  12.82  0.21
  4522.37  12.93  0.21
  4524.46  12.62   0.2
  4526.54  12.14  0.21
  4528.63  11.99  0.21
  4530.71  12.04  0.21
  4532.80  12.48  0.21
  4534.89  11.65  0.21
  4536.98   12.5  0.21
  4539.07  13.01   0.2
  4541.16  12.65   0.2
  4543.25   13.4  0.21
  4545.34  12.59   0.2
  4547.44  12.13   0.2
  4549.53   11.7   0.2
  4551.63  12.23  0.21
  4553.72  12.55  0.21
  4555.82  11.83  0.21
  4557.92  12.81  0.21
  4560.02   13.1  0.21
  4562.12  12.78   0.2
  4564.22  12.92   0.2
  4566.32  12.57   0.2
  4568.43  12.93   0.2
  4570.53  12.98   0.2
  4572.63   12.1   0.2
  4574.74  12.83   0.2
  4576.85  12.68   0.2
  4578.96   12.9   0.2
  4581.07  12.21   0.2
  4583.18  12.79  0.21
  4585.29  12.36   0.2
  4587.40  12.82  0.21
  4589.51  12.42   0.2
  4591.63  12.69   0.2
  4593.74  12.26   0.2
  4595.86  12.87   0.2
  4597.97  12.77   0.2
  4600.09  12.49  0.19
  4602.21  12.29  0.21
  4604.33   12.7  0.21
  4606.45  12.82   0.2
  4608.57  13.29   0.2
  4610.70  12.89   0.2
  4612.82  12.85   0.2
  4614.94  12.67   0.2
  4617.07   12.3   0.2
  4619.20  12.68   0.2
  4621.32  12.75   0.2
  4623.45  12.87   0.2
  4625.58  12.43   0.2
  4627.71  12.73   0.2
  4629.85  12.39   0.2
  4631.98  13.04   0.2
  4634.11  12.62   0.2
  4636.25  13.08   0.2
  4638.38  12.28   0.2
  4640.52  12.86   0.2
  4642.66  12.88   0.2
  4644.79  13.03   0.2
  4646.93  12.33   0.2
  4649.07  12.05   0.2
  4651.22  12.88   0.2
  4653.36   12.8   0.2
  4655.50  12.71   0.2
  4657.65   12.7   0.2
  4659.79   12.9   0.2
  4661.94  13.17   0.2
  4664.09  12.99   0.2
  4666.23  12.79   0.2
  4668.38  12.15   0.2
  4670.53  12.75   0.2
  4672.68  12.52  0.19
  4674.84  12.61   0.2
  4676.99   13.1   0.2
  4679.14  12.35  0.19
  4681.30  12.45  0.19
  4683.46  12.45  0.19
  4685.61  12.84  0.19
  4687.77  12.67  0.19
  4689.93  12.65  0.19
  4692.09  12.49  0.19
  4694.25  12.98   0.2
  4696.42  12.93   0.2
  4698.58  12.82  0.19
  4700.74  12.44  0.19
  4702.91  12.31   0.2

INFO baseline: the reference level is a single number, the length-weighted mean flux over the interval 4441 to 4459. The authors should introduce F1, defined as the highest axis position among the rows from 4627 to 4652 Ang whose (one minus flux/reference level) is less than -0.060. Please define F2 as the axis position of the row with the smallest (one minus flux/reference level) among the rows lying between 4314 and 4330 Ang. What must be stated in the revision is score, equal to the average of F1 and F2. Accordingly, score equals 4490.0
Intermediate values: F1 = 4651.22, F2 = 4328.79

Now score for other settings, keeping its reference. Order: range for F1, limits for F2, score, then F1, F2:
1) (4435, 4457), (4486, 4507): 4475.9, 4445.97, 4505.74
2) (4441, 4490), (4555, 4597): 4523.6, 4487.11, 4560.02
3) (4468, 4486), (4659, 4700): 4570.4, 4478.85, 4661.94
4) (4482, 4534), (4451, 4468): 4493.4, 4522.37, 4464.43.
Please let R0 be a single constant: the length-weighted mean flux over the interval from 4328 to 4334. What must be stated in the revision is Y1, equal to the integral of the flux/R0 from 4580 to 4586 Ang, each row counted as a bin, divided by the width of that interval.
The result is 1.04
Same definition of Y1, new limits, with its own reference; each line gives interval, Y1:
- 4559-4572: 1.07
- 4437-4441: 1.06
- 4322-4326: 0.91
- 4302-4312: 0.78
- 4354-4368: 1.01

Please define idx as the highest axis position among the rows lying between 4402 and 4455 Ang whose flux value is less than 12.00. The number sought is 4454.17 Ang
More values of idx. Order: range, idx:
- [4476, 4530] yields 4528.63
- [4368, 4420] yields 4417.40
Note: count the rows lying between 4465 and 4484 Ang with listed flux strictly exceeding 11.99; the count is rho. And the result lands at 7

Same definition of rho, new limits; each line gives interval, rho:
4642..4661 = 9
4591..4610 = 9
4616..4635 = 9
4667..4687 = 9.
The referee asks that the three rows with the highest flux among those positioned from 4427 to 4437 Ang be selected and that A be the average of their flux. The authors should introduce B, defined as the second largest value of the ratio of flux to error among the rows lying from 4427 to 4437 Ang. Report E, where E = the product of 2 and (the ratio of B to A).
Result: 9.1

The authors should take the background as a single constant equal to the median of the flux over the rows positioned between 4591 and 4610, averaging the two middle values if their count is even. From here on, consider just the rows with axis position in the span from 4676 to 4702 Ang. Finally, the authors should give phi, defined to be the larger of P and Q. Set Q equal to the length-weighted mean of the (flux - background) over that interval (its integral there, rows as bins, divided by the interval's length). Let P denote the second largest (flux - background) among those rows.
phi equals 0.28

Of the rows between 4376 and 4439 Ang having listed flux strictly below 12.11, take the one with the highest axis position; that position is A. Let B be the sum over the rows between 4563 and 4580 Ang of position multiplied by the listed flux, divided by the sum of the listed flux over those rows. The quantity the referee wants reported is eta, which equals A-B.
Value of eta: -135.8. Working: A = 4435.74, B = 4571.6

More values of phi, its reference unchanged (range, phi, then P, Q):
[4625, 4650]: 0.34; 0.34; -0.05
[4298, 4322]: -0.46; -0.46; -2.39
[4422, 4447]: 0.26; 0.26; -0.30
